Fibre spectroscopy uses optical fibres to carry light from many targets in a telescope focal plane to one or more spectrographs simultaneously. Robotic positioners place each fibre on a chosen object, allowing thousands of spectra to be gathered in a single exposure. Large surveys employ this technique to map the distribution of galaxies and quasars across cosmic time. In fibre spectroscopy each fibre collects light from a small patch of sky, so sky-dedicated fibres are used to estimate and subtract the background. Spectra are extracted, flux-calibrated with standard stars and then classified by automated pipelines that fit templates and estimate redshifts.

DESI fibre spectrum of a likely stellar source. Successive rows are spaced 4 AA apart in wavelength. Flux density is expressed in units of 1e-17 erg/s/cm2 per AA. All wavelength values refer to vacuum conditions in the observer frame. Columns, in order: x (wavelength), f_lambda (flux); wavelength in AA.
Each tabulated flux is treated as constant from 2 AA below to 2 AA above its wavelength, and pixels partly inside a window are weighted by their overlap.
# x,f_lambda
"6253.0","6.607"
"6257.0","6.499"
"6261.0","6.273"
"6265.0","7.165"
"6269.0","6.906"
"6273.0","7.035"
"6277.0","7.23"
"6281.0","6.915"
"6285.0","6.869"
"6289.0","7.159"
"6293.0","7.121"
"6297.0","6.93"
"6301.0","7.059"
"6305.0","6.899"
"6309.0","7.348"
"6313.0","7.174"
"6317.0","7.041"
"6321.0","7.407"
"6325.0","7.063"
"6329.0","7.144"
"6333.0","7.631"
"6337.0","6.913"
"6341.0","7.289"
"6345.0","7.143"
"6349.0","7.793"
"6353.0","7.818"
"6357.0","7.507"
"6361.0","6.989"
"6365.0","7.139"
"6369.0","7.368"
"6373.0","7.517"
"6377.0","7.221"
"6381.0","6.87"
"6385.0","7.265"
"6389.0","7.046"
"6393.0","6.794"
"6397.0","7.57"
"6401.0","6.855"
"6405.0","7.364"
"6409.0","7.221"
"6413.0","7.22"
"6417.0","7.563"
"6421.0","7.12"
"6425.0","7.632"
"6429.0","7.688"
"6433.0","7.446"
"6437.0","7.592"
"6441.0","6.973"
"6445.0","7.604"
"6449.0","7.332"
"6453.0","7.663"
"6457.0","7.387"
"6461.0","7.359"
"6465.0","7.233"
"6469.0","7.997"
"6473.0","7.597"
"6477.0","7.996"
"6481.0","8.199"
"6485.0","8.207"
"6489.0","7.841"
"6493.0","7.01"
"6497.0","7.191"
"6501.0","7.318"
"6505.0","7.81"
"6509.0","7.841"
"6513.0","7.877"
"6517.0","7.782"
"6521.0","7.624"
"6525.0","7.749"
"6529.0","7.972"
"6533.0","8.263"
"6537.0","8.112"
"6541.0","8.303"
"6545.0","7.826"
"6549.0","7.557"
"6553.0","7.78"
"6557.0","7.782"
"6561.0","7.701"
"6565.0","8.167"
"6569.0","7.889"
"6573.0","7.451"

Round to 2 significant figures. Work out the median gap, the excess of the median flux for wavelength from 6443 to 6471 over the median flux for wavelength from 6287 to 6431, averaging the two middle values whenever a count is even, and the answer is 0.19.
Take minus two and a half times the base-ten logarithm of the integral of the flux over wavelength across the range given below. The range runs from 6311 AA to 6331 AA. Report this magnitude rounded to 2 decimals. -5.39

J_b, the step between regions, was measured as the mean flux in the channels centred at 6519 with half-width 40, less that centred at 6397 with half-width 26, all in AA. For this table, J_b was 0.6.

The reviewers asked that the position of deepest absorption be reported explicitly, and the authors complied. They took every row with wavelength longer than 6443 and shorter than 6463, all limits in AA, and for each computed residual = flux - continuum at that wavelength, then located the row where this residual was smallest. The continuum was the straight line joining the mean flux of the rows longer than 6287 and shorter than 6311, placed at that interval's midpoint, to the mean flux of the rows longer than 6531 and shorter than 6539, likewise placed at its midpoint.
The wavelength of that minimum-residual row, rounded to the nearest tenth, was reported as 6461.0 AA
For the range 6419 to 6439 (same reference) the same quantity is 6421.0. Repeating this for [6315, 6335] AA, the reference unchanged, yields 6325.0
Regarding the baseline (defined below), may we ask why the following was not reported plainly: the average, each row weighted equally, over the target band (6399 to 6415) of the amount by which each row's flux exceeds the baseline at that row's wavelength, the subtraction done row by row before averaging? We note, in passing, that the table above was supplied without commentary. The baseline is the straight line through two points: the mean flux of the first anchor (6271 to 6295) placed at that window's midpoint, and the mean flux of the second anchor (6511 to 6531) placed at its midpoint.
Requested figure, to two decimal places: -0.28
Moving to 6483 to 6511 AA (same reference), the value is -0.12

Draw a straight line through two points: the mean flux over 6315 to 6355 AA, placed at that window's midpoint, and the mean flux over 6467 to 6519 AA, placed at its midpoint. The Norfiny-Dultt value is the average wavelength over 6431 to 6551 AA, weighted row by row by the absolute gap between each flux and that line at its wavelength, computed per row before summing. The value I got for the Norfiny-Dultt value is 6490.5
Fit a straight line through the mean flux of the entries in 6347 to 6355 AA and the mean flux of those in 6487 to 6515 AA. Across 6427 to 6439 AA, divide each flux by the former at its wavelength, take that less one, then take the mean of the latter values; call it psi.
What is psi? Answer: -0.01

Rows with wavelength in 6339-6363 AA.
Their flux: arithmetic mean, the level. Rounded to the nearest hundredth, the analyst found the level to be 7.42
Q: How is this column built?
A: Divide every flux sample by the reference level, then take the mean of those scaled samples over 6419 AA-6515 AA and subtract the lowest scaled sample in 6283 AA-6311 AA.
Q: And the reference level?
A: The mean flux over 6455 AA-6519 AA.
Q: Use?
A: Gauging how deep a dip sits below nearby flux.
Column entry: 0.093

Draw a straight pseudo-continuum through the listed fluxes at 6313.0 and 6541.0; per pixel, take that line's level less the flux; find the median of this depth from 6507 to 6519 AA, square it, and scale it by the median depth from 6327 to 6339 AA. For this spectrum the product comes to 0.010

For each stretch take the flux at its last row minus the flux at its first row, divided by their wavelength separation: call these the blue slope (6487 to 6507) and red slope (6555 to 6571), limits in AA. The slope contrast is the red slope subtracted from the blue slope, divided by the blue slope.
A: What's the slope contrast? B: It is 6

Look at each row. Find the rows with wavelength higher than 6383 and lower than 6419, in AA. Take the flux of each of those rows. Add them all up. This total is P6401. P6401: 64.9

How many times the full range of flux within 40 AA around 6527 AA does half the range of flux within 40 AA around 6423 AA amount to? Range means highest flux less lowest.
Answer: 0.53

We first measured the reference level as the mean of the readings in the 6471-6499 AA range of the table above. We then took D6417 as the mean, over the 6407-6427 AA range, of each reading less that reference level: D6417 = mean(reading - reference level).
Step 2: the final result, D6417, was -0.37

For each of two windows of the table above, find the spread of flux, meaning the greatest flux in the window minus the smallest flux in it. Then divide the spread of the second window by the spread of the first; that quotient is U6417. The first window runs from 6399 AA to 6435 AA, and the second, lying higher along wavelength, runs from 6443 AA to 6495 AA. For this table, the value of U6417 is 1.44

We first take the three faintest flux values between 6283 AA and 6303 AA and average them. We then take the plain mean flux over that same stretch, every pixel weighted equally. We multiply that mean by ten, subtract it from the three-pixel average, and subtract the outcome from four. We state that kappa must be 67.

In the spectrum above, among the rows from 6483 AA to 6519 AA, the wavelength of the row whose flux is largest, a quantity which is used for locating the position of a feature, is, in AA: 6485.0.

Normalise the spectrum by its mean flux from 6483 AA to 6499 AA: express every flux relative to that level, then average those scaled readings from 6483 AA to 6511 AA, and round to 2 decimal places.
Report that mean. 1.01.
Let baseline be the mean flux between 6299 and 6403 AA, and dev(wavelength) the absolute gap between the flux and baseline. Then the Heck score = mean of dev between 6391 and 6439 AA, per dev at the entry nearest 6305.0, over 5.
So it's 0.16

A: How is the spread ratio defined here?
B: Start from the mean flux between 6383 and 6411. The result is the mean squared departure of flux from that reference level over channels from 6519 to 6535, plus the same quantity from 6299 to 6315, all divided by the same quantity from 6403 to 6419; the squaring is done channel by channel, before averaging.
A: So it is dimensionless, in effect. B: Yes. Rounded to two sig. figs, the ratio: 12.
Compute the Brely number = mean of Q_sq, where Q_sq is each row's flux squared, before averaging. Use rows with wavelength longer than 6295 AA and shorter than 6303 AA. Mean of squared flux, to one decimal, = 48.9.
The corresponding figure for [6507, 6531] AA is 61.0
